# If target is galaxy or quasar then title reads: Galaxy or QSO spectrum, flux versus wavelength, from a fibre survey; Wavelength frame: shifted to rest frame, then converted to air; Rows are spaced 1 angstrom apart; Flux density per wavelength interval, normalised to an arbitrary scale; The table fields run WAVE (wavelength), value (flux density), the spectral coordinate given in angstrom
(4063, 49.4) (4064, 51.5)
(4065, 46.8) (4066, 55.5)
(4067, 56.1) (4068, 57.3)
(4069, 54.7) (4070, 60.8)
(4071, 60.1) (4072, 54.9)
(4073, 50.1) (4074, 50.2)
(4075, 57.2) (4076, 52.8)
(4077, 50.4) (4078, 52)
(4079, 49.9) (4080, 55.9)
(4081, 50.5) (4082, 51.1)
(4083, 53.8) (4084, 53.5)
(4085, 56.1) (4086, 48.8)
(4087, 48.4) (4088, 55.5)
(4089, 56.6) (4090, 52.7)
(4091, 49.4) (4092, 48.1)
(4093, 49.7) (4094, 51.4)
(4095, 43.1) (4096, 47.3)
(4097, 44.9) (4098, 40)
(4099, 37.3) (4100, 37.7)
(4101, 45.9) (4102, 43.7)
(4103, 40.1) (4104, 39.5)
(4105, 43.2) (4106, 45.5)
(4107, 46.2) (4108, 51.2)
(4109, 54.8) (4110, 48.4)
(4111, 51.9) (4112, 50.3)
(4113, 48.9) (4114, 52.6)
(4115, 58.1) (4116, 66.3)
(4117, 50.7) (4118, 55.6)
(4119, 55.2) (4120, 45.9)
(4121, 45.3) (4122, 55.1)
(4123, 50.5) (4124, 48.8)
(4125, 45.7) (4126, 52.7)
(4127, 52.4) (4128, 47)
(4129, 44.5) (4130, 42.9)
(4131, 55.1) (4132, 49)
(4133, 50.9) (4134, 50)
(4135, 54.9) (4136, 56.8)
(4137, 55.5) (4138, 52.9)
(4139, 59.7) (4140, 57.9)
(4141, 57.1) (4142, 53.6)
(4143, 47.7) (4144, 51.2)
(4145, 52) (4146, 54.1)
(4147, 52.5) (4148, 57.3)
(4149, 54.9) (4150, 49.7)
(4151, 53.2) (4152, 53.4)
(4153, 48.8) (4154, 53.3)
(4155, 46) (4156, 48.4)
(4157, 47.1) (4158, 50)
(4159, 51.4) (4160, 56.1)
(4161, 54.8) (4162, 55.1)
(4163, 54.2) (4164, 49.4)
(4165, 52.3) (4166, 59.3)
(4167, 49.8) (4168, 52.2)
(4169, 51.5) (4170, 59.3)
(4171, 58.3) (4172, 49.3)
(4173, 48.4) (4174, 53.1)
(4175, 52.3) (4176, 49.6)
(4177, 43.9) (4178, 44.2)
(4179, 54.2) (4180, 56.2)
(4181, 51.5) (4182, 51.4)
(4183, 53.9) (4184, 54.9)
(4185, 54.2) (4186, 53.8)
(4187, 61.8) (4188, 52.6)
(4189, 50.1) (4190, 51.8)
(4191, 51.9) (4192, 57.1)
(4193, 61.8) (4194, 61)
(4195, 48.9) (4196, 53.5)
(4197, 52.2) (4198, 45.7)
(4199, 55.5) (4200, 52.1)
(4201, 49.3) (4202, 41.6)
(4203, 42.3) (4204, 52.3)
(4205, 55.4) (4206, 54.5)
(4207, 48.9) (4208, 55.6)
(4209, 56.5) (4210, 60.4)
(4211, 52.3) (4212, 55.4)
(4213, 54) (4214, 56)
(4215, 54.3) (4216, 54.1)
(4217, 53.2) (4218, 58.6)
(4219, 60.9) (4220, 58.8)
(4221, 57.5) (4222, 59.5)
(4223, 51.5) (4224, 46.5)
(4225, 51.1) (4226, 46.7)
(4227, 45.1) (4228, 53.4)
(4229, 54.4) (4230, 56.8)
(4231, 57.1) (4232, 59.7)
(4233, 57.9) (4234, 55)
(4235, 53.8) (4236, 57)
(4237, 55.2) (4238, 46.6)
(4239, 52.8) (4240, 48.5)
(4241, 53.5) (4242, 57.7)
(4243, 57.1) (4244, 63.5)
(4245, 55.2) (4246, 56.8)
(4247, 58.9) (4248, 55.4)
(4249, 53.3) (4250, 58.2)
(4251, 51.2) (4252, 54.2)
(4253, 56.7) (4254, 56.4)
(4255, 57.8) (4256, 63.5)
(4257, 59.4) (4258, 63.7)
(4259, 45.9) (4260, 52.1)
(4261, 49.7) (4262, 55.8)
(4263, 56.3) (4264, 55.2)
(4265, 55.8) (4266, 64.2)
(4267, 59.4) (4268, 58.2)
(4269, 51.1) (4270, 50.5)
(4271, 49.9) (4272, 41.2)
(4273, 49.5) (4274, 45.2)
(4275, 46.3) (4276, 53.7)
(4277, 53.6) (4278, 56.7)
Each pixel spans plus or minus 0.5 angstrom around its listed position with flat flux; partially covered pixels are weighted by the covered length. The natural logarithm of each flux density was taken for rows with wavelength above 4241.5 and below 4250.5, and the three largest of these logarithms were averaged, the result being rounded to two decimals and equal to 4.10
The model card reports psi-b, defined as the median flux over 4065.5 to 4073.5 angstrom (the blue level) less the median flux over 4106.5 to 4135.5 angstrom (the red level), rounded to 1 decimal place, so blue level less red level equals 5.1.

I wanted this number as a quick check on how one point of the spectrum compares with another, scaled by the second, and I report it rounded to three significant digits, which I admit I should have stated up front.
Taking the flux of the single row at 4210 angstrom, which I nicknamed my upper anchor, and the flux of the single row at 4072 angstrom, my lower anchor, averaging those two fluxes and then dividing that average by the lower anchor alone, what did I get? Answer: 1.05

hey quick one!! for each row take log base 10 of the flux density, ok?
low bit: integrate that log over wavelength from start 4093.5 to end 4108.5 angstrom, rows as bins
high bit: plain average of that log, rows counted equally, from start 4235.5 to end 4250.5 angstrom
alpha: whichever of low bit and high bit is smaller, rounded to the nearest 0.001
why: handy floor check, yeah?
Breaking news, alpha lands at 1.742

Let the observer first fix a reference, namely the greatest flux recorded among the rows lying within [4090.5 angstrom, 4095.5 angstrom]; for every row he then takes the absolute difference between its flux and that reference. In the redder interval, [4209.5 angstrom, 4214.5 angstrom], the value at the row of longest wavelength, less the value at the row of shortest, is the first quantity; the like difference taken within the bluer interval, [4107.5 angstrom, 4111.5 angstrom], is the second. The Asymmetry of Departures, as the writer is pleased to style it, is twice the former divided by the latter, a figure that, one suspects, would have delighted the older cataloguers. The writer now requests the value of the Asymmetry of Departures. -29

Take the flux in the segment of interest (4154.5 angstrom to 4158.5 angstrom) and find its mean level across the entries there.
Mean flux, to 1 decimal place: 47.9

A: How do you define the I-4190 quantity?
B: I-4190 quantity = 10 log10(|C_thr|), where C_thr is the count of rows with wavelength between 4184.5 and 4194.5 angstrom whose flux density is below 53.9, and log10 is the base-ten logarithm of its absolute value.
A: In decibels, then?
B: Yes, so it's 7.0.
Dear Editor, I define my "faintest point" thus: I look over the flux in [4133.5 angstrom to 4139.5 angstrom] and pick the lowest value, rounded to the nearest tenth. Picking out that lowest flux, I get 50.0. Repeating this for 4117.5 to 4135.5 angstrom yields 42.9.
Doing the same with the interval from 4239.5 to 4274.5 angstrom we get 41.2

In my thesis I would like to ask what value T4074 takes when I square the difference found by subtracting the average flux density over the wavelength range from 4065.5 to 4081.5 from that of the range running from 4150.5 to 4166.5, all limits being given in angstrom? 5.0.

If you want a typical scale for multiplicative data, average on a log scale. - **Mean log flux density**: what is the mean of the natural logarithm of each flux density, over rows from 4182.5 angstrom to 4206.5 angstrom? 3.96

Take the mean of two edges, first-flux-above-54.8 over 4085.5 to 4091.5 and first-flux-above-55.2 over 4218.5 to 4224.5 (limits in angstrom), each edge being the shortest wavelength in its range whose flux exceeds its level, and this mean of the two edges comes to 4153.5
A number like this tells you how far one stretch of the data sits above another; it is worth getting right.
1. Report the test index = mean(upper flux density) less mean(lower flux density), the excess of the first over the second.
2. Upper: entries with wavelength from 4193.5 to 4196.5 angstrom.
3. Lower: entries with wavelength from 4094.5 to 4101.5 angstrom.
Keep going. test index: 12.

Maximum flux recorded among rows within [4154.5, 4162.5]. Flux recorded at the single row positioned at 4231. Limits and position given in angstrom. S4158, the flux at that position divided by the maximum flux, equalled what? 1.02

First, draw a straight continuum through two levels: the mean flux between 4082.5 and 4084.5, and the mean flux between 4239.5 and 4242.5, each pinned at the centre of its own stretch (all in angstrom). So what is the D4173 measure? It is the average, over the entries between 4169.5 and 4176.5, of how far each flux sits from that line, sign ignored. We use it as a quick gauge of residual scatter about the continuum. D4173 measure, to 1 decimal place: 3.6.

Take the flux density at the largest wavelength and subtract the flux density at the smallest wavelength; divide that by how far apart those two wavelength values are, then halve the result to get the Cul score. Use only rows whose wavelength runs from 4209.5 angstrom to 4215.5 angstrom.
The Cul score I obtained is -0.61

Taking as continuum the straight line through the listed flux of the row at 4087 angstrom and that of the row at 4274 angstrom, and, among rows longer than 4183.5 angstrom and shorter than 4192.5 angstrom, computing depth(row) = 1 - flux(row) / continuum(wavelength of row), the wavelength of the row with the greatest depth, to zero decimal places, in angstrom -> 4189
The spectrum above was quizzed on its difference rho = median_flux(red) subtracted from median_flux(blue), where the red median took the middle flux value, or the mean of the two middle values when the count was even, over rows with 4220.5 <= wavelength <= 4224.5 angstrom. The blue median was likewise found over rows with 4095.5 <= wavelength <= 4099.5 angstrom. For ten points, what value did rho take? -12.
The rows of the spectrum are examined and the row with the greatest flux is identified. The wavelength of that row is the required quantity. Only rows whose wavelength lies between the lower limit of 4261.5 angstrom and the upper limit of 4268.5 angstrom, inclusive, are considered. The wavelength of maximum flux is 4266 angstrom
